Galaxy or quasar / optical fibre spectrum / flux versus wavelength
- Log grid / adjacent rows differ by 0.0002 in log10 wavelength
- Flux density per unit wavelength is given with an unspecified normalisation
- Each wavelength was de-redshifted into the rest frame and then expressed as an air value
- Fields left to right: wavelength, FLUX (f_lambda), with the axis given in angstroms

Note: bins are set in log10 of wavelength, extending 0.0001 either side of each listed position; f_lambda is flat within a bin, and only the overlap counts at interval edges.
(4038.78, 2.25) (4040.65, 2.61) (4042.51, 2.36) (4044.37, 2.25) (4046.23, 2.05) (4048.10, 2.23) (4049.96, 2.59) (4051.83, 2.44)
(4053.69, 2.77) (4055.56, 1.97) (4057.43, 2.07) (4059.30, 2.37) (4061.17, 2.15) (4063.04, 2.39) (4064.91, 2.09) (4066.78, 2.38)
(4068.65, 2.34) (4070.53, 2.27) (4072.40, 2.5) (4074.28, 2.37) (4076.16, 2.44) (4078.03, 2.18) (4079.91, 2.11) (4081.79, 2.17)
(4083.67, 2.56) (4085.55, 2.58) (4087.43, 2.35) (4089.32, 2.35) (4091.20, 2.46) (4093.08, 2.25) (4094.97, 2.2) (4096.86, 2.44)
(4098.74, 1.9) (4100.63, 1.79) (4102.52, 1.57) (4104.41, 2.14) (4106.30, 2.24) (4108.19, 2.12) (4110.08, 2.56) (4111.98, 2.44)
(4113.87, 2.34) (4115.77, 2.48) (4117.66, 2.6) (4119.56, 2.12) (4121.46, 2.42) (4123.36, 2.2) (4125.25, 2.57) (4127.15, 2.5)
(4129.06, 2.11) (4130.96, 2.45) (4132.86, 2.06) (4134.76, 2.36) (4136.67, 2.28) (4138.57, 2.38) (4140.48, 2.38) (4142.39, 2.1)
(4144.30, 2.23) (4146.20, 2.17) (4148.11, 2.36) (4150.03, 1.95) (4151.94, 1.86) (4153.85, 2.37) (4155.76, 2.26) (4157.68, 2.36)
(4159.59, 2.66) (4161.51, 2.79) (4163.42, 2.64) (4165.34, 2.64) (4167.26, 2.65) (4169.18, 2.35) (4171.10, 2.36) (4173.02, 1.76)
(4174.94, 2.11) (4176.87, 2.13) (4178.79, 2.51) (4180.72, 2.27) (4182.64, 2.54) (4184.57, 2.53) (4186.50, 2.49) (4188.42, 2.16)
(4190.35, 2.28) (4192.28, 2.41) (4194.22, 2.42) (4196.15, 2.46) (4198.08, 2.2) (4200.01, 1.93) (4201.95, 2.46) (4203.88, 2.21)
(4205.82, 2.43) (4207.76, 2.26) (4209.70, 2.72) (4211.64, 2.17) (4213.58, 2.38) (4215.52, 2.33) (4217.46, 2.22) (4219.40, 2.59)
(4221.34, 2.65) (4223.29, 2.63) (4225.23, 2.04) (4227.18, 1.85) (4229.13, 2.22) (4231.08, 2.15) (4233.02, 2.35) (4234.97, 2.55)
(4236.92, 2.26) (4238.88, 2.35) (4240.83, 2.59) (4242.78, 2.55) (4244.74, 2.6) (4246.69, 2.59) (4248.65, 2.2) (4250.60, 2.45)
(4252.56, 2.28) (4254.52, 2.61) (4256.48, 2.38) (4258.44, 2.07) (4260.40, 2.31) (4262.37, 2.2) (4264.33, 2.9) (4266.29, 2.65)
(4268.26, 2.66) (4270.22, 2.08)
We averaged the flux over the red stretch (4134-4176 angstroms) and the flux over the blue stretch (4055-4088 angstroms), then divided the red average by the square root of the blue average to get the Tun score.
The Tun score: 1.53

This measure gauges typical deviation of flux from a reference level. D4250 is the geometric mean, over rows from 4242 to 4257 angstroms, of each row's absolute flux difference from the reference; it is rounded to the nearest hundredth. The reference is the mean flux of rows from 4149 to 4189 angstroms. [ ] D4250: 0.13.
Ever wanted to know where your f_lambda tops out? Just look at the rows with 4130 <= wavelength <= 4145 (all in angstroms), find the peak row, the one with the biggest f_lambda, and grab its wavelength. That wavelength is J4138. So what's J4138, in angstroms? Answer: 4130.96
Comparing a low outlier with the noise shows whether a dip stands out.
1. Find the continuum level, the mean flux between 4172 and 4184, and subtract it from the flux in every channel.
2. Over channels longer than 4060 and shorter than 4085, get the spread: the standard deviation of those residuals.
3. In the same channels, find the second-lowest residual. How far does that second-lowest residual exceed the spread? -0.3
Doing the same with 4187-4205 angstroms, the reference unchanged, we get -0.2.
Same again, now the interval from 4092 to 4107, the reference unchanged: -0.7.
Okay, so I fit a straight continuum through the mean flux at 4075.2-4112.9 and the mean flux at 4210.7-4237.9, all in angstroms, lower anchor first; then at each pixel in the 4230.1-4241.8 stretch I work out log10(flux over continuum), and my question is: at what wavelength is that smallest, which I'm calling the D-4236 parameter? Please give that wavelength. 4231.08 angstroms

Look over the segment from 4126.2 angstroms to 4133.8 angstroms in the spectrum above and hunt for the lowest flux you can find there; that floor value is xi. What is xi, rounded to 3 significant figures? 2.06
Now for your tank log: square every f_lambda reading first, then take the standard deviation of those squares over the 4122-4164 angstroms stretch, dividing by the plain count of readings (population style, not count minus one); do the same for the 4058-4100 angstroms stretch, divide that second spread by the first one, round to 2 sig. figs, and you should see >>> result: 0.70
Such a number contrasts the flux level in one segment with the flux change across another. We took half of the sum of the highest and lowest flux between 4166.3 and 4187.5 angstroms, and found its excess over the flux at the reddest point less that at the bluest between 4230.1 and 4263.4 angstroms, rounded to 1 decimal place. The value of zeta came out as 2.2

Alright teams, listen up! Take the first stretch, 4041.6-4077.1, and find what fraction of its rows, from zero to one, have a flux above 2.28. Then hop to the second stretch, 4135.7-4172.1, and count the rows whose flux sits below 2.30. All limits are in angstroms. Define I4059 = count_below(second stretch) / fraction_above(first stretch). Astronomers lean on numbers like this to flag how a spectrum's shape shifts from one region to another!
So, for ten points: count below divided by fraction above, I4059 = 12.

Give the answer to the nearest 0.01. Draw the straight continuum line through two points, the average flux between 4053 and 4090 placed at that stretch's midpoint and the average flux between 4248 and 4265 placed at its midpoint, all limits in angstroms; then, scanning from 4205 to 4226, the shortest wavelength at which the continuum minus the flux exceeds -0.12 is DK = 4205.82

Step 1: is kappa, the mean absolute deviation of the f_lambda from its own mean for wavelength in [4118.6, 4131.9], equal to 0.17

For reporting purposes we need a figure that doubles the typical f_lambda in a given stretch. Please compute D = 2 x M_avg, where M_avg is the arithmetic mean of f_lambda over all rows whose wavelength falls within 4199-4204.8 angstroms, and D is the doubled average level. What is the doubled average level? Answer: 4.40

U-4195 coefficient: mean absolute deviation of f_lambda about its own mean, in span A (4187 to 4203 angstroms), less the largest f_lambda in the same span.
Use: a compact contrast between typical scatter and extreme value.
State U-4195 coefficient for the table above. -2.31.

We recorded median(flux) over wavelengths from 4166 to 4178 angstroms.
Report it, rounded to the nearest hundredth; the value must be 2.24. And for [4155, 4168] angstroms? 2.64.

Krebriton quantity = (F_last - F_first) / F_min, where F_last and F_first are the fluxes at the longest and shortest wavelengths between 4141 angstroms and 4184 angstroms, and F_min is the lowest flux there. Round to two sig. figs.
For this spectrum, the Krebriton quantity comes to 0.25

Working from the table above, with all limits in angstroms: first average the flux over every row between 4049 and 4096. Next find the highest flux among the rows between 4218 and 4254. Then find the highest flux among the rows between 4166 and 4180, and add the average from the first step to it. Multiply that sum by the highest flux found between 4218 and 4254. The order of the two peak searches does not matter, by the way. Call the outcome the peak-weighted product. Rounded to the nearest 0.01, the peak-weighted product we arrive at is 13.21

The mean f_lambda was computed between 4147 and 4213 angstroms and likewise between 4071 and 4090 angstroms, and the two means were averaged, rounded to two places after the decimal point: 2.35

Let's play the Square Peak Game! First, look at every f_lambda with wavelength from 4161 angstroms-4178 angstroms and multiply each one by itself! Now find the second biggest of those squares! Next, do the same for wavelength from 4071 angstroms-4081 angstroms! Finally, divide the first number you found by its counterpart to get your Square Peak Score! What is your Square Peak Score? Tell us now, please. 1.18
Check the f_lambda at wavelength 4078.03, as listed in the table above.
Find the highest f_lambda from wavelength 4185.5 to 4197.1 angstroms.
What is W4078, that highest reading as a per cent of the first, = 114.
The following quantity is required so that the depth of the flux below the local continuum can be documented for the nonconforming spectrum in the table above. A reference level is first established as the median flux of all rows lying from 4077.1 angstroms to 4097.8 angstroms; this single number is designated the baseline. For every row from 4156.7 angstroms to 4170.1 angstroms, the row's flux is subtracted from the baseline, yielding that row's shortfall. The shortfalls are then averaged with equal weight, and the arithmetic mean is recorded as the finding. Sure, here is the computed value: -0.23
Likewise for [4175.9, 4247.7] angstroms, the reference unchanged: -0.01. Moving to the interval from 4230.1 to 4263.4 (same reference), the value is -0.03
